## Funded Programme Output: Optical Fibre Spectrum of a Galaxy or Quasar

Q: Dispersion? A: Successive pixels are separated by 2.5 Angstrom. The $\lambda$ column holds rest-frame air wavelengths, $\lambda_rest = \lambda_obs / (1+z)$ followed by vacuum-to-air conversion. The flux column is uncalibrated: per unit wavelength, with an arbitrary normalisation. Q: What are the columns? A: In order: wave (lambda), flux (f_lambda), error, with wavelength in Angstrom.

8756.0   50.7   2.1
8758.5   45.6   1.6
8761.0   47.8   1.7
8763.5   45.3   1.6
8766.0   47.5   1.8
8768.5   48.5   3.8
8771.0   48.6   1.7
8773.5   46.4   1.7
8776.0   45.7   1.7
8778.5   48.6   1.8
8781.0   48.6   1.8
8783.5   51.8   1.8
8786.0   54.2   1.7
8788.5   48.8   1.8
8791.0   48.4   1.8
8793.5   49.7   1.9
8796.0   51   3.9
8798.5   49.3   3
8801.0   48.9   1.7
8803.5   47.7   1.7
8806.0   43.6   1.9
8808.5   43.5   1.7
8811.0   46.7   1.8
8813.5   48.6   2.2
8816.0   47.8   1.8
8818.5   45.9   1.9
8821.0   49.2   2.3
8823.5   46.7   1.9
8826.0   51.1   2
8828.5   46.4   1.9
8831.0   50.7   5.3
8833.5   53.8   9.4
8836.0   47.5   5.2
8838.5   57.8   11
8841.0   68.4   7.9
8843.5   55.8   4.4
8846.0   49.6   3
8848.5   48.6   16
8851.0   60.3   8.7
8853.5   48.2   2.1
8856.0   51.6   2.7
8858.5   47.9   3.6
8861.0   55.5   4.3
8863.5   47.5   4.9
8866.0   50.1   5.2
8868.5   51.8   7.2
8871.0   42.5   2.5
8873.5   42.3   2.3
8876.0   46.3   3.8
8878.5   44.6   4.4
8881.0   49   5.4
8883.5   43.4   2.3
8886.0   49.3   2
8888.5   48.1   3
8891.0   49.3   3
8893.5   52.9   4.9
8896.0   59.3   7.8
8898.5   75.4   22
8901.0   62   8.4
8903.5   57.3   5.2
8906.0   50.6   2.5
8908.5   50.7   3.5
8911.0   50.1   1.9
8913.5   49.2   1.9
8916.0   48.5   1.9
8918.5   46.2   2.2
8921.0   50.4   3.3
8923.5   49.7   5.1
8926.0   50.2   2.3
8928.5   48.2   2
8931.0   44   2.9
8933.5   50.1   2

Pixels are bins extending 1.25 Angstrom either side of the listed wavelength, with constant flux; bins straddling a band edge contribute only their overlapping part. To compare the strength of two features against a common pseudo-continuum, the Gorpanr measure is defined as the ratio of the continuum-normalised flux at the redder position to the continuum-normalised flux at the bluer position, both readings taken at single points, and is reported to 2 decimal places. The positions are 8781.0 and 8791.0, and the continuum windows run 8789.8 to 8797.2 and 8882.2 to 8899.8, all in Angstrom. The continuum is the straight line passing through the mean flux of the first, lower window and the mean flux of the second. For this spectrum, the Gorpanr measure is 0.99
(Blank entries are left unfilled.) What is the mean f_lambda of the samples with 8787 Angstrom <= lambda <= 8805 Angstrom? 49.1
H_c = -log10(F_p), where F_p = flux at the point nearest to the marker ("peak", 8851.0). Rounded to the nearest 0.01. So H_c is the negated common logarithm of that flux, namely -1.78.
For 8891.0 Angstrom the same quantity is -1.69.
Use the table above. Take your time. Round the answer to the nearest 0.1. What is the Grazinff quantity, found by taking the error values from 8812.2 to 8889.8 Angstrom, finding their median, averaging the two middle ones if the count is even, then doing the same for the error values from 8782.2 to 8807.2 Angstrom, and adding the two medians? 5.4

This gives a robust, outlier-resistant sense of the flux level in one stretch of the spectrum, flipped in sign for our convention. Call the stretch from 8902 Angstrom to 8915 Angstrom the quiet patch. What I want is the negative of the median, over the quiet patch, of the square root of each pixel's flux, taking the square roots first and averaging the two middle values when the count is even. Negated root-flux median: -7.11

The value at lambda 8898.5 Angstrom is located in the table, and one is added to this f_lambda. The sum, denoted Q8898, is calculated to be 76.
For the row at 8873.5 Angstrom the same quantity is 43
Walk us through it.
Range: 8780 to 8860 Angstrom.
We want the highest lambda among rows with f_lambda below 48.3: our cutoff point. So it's 8858.5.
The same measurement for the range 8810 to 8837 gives 8836.0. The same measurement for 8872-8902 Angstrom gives 8888.5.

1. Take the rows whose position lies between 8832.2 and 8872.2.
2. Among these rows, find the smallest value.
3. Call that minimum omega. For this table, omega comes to 42.5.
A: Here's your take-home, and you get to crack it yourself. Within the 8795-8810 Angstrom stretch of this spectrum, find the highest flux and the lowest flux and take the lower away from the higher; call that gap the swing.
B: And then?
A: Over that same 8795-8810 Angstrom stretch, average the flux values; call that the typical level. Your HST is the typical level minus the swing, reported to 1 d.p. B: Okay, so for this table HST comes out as 39.8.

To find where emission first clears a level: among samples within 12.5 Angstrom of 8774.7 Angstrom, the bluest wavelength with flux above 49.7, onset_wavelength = 8783.5 Angstrom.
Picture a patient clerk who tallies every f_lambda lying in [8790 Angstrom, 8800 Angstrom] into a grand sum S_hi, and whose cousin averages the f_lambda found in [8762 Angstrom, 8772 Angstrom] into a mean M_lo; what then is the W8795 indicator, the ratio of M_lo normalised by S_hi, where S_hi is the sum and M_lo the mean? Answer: 0.239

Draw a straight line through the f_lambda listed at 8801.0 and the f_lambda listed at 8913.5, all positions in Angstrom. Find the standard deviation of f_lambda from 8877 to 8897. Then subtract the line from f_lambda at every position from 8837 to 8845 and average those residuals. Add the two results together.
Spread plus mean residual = 16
